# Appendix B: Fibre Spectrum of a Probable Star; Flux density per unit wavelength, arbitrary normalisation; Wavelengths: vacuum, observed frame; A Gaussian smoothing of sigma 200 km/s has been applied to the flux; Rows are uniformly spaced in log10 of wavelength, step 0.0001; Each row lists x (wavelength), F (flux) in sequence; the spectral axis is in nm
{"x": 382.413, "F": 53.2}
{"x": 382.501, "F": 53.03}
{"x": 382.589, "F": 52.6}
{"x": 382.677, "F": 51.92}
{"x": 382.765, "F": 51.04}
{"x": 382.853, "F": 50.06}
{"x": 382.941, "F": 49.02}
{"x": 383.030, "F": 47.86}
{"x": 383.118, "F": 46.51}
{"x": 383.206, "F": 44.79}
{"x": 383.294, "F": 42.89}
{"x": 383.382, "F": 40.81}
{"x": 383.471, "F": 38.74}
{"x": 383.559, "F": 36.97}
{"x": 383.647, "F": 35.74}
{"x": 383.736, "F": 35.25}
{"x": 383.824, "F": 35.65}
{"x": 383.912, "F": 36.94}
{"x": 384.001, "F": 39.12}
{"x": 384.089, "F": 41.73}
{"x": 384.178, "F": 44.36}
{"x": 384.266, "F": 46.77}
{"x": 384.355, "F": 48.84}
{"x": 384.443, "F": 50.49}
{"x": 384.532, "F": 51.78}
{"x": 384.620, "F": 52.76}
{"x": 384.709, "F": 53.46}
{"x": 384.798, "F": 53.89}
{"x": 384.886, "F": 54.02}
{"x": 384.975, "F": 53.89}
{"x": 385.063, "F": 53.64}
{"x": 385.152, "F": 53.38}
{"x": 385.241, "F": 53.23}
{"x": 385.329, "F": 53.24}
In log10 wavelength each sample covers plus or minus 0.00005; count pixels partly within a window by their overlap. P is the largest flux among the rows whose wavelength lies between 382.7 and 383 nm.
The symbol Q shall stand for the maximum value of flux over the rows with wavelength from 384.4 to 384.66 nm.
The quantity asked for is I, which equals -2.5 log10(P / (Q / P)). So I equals -4.23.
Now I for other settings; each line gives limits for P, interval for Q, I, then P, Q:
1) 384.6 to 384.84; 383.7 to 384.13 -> -4.61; 53.89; 41.73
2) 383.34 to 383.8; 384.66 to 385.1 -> -3.72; 40.81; 54.02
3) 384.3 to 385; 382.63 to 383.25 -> -4.37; 54.02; 51.92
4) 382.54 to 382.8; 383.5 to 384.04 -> -4.62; 52.6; 39.12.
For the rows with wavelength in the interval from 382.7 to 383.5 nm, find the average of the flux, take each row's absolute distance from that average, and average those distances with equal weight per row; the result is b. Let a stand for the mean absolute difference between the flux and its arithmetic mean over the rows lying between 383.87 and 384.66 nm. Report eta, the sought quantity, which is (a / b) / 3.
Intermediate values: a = 4.7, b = 3.5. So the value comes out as 0.45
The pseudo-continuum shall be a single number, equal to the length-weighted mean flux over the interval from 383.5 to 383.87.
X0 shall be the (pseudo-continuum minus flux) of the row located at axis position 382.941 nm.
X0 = -12.9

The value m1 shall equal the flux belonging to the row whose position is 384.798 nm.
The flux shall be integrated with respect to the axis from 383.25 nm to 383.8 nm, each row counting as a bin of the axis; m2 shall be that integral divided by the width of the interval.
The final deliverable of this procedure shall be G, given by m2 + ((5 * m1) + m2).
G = 346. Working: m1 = 53.89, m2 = 38.3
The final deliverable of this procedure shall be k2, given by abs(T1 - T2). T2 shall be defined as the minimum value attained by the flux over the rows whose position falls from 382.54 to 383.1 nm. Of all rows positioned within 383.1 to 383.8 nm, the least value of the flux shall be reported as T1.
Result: 13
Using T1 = 35.25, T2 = 47.86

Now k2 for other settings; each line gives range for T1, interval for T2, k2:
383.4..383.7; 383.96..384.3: 3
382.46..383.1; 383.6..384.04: 13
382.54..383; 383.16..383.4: 8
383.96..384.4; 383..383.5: 0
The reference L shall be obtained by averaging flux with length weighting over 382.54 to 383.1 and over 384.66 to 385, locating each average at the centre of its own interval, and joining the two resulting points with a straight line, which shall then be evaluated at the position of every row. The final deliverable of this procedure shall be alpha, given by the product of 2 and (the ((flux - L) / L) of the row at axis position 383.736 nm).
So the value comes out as -0.6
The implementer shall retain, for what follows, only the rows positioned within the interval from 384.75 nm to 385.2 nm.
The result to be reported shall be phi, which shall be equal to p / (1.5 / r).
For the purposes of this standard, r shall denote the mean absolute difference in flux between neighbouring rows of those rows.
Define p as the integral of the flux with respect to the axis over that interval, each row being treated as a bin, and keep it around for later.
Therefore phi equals 3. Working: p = 24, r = 0.2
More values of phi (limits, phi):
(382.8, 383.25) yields 19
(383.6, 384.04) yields 12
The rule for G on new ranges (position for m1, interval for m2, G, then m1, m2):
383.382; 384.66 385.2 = 311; 40.81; 53.6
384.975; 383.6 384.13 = 344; 53.89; 37.4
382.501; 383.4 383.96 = 339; 53.03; 36.7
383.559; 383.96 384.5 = 276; 36.97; 45.4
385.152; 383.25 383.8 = 344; 53.38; 38.3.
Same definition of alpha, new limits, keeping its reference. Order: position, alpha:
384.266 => -0.2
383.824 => -0.6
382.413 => 0.1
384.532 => -0.1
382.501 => 0.1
